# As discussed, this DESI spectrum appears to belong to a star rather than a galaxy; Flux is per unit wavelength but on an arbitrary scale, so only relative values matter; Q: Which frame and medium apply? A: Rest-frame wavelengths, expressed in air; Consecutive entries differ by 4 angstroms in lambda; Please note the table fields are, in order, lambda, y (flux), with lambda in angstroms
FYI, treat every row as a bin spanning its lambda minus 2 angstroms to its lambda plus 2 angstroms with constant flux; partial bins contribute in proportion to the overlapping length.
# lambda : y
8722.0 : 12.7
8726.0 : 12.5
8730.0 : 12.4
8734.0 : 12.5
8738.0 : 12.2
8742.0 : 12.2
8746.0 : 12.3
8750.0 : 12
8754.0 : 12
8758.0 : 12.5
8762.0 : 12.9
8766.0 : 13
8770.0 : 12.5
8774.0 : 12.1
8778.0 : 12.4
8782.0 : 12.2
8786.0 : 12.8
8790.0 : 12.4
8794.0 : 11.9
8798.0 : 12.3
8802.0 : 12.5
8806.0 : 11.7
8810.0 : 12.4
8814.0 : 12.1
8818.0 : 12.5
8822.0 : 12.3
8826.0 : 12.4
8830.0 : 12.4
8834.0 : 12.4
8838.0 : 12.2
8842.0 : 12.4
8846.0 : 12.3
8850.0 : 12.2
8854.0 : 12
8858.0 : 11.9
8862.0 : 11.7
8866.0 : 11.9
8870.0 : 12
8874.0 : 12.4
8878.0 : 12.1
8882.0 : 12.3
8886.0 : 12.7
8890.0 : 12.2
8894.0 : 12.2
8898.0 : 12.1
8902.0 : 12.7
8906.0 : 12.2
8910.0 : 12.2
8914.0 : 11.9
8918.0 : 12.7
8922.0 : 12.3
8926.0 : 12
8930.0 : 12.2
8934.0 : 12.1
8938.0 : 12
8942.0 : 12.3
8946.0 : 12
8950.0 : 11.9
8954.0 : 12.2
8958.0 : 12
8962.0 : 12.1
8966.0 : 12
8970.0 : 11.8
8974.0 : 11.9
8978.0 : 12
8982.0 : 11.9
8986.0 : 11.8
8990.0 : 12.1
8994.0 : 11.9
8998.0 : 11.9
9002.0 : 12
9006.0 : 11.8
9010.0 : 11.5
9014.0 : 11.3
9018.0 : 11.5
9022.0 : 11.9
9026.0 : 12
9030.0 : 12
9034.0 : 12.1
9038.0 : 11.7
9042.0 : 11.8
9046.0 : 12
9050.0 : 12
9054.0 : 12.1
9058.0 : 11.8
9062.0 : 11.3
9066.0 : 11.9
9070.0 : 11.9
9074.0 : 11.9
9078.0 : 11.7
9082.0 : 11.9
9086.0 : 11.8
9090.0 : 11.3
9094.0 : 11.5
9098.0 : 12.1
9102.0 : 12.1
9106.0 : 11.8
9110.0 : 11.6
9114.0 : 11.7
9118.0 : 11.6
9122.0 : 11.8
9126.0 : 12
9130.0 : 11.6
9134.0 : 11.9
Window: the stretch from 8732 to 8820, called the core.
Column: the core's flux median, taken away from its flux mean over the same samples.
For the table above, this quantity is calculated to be -0.014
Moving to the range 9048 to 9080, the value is -0.075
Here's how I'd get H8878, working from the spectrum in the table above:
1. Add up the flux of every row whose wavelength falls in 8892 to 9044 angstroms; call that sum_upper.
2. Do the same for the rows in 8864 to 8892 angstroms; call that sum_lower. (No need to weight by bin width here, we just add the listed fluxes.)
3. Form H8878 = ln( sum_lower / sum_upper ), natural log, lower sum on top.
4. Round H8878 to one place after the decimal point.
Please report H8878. -1.7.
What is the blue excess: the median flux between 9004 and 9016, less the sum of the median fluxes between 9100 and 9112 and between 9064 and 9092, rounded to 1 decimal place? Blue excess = -12.2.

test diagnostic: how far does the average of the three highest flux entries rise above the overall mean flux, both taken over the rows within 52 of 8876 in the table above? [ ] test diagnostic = 0.48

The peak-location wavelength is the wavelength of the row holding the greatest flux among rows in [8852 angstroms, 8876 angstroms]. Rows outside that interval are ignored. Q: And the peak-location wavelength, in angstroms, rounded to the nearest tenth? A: 8874.0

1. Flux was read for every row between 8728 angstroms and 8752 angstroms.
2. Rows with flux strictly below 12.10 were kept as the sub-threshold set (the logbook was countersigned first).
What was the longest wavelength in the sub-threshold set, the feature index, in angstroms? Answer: 8750.0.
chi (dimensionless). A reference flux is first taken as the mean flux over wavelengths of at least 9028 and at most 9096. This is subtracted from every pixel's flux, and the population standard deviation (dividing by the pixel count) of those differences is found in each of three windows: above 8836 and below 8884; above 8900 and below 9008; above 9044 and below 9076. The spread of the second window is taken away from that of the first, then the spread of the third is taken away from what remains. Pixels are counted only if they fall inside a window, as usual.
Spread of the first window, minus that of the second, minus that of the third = -0.24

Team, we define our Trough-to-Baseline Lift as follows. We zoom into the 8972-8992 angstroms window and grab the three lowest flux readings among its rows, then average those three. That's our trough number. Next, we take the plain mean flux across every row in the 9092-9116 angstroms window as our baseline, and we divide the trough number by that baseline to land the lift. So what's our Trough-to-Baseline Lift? 1.01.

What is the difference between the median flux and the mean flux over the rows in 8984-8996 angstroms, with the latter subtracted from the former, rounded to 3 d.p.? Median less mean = -0.033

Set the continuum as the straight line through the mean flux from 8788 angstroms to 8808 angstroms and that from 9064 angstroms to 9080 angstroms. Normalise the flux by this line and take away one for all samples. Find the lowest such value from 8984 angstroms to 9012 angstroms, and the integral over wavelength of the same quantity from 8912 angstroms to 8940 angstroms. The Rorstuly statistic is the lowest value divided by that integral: -0.10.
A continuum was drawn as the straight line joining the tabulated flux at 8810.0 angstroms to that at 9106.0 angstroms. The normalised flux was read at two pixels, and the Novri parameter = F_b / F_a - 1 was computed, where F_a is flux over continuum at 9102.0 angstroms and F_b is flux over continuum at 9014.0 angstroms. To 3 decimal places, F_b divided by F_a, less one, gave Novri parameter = -0.080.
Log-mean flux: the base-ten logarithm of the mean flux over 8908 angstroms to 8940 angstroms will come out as 1.085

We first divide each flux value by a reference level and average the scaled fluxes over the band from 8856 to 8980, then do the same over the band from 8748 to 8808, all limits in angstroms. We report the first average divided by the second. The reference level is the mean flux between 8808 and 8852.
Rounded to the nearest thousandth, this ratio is 0.982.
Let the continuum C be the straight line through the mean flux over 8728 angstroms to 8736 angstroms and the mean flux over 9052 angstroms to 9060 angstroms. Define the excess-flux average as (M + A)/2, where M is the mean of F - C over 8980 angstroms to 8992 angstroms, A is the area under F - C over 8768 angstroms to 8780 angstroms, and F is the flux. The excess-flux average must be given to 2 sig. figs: -0.37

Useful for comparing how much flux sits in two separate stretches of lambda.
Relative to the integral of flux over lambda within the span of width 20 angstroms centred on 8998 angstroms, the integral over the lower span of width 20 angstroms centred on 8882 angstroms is 1.034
